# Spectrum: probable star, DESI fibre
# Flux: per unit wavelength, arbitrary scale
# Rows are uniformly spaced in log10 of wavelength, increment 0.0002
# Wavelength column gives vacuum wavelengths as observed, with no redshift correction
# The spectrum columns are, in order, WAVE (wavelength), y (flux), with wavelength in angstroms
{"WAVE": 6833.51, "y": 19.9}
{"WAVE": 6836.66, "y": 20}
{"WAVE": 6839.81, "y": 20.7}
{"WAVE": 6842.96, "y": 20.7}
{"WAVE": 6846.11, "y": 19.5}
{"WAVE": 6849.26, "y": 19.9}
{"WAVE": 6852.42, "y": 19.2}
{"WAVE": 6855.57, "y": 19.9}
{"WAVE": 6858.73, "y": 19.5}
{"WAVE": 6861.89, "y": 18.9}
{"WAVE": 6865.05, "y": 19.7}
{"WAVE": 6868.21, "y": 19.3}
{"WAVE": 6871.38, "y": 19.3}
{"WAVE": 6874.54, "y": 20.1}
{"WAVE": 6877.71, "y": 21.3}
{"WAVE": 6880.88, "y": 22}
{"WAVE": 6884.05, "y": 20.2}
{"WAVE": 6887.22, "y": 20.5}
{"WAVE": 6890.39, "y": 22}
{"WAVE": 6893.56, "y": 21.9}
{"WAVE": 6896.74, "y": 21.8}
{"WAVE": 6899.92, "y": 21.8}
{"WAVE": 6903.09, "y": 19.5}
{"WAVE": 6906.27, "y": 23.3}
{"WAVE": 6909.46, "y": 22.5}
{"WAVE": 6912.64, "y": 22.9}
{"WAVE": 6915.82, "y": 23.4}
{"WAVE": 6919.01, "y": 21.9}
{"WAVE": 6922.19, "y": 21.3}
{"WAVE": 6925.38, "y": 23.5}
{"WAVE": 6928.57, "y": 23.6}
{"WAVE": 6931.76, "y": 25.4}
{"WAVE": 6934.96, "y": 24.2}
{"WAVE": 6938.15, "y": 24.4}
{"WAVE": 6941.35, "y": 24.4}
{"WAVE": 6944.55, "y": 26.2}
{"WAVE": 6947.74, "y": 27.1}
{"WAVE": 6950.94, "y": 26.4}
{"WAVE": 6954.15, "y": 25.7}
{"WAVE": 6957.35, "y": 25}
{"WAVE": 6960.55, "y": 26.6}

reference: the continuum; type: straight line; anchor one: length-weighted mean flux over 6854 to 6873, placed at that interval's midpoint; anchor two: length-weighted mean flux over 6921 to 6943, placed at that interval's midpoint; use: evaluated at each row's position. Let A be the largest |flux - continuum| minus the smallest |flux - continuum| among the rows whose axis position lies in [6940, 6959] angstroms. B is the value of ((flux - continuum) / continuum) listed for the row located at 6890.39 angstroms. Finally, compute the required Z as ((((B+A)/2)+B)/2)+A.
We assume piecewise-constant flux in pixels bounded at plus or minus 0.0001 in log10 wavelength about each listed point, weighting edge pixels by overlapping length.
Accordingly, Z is 2.7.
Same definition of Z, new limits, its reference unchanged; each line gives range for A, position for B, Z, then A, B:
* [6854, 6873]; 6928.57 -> 1.0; 0.8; -0.002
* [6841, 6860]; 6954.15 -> 2.8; 2.2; 0.016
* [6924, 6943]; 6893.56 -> 1.9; 1.5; 0.024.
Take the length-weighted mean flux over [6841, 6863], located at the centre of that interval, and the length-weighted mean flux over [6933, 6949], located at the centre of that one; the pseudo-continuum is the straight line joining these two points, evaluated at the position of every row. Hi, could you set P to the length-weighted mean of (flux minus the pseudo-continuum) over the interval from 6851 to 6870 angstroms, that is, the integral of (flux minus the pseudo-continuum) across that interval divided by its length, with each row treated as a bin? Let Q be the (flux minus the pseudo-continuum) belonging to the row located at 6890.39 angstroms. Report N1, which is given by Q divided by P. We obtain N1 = 0.1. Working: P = -0.81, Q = -0.08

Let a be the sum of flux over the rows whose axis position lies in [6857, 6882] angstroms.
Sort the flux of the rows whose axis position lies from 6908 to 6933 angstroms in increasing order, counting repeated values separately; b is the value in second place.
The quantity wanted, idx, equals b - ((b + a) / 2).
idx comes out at -69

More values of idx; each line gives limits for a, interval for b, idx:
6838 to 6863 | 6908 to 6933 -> -68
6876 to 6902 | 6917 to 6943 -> -75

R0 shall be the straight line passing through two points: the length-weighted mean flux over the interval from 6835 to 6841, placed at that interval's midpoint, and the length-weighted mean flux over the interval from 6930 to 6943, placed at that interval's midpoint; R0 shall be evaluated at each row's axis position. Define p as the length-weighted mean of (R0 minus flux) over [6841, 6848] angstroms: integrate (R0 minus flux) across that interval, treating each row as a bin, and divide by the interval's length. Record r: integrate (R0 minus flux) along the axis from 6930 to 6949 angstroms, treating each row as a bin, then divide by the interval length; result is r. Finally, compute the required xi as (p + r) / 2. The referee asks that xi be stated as 0.0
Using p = 0.47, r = -0.5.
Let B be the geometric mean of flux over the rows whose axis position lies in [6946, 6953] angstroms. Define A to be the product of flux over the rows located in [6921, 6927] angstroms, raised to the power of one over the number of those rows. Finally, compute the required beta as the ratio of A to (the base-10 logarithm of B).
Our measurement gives 15.7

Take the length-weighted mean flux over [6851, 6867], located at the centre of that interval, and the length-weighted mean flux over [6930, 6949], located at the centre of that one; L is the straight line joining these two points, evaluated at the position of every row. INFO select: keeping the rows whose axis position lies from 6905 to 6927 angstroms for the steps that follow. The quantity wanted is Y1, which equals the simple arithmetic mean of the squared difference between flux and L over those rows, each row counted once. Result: 1.7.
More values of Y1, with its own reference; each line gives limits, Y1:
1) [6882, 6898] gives 0.5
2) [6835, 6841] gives 5.8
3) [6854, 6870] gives 0.4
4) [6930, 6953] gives 0.7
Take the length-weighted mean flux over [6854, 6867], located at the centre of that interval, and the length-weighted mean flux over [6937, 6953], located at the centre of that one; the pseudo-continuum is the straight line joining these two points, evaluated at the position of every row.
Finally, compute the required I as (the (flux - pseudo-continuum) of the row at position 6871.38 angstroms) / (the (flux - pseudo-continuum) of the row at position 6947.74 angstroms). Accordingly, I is -0.9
